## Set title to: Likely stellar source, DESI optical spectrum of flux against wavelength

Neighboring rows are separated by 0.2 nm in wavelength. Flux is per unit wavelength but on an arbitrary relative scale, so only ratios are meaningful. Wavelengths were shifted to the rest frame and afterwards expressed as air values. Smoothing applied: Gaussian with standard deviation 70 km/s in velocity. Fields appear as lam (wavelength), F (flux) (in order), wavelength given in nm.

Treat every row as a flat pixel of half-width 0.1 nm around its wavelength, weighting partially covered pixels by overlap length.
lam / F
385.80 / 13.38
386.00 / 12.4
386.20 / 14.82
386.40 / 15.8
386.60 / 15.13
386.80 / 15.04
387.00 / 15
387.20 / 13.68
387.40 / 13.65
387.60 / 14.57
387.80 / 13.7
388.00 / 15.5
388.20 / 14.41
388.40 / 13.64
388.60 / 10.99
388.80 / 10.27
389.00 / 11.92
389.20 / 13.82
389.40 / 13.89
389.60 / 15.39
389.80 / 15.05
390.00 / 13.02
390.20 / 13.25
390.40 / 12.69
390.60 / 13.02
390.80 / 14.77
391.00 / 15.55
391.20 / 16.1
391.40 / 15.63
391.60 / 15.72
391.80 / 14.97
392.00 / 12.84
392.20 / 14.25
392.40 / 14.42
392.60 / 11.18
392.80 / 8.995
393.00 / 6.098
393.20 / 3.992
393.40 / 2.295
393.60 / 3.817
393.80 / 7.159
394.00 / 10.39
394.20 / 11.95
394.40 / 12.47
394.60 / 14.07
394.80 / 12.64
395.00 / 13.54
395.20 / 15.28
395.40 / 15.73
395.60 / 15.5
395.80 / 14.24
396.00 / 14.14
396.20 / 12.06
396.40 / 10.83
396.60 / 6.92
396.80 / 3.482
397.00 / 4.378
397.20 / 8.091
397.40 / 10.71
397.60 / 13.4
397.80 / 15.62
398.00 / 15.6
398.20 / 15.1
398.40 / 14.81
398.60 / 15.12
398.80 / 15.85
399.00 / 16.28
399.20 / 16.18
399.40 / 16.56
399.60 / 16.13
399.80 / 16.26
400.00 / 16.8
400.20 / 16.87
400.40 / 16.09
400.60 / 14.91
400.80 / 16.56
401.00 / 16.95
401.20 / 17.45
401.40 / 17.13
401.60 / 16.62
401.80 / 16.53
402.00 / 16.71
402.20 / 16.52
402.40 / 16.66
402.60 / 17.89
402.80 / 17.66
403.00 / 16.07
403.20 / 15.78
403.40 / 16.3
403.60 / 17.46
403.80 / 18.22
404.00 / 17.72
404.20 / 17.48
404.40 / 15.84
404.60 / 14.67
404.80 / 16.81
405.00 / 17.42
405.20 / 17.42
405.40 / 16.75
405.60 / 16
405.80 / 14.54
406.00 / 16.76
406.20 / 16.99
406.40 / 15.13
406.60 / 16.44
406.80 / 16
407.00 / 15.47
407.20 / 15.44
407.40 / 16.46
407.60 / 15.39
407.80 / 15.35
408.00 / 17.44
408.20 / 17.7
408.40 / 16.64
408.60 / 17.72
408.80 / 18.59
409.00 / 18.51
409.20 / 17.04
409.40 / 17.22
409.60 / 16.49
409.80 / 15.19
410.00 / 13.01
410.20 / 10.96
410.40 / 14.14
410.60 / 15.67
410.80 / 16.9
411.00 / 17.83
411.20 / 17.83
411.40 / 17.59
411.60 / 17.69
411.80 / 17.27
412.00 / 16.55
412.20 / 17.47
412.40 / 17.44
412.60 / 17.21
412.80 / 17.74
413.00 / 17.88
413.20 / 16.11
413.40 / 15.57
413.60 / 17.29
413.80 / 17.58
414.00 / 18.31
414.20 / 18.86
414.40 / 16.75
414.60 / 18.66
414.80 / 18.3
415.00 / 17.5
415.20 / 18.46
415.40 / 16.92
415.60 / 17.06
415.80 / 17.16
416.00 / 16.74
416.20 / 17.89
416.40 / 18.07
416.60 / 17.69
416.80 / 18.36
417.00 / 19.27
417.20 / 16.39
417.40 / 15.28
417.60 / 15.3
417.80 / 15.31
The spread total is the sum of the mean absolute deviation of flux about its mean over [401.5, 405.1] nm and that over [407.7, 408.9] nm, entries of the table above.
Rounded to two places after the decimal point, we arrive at 1.53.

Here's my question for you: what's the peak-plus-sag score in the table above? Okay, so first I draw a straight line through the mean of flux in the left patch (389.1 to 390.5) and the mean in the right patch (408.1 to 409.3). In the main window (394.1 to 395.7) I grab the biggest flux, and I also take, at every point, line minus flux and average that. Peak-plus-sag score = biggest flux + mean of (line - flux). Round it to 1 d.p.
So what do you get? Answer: 16.7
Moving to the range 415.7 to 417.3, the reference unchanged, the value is 20.9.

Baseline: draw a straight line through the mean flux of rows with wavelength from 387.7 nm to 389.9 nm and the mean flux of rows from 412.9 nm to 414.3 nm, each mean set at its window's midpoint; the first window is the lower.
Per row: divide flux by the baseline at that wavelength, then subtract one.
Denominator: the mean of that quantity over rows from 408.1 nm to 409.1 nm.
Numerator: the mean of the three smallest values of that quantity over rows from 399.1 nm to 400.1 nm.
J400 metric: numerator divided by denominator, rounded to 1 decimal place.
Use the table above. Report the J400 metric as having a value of 0.9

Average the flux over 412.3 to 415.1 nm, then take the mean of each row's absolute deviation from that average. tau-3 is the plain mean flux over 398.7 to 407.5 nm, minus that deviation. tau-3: 16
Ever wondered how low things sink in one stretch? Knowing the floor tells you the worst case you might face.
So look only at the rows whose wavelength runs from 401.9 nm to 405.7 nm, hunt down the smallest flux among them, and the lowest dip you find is 14.67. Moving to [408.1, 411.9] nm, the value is 10.96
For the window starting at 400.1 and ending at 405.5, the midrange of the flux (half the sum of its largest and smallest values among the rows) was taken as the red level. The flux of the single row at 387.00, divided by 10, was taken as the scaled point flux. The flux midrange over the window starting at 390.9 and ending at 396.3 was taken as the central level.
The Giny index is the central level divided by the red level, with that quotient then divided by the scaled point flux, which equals 0.4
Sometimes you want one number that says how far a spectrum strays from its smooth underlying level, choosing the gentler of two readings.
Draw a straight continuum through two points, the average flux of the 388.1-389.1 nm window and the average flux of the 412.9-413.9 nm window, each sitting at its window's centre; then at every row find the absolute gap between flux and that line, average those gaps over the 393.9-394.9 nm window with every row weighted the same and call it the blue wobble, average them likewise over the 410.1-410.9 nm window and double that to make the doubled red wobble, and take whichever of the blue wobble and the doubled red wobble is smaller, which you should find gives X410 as 1.31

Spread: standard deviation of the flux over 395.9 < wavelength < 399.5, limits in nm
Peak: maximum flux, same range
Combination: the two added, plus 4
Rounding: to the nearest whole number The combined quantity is 25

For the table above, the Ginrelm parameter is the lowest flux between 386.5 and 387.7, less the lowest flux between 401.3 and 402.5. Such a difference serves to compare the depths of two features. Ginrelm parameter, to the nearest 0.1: -2.9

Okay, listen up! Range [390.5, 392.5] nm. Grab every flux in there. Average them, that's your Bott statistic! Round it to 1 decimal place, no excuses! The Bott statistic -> 14.7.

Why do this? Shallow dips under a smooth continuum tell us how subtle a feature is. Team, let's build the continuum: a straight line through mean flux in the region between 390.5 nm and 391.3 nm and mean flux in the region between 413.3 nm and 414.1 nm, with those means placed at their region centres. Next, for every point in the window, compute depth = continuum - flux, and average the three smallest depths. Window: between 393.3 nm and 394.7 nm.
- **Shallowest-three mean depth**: 2.4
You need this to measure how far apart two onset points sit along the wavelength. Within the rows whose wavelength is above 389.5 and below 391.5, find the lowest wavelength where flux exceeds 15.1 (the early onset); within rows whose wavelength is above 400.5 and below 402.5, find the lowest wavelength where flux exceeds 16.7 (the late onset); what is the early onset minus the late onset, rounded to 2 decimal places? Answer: -11.40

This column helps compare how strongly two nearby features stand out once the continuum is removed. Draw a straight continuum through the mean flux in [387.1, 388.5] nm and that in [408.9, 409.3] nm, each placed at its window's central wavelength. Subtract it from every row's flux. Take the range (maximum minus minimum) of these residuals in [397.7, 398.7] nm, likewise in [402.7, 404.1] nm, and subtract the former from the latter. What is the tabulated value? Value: 1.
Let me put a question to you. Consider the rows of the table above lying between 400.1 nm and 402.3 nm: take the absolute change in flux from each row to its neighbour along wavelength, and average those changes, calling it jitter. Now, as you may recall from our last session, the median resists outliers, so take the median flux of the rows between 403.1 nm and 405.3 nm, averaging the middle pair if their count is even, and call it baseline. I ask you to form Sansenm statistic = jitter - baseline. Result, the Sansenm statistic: -16.8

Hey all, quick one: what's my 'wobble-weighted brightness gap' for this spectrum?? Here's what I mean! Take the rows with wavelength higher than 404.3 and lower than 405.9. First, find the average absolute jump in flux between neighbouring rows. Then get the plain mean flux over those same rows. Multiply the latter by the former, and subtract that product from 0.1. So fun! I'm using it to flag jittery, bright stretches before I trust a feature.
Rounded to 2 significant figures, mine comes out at -16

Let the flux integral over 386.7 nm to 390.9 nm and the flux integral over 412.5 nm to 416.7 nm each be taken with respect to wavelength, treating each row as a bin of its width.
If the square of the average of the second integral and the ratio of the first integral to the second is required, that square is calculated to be 1381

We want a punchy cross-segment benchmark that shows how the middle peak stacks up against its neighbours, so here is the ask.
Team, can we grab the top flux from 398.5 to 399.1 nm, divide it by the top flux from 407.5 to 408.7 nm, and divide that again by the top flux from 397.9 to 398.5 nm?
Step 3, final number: 0.059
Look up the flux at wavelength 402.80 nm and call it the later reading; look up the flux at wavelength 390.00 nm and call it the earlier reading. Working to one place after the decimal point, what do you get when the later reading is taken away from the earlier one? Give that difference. -4.6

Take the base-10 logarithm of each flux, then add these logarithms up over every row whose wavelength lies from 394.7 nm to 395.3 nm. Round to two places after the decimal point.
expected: 3.42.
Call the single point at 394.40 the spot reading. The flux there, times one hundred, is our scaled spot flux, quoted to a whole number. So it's 1247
